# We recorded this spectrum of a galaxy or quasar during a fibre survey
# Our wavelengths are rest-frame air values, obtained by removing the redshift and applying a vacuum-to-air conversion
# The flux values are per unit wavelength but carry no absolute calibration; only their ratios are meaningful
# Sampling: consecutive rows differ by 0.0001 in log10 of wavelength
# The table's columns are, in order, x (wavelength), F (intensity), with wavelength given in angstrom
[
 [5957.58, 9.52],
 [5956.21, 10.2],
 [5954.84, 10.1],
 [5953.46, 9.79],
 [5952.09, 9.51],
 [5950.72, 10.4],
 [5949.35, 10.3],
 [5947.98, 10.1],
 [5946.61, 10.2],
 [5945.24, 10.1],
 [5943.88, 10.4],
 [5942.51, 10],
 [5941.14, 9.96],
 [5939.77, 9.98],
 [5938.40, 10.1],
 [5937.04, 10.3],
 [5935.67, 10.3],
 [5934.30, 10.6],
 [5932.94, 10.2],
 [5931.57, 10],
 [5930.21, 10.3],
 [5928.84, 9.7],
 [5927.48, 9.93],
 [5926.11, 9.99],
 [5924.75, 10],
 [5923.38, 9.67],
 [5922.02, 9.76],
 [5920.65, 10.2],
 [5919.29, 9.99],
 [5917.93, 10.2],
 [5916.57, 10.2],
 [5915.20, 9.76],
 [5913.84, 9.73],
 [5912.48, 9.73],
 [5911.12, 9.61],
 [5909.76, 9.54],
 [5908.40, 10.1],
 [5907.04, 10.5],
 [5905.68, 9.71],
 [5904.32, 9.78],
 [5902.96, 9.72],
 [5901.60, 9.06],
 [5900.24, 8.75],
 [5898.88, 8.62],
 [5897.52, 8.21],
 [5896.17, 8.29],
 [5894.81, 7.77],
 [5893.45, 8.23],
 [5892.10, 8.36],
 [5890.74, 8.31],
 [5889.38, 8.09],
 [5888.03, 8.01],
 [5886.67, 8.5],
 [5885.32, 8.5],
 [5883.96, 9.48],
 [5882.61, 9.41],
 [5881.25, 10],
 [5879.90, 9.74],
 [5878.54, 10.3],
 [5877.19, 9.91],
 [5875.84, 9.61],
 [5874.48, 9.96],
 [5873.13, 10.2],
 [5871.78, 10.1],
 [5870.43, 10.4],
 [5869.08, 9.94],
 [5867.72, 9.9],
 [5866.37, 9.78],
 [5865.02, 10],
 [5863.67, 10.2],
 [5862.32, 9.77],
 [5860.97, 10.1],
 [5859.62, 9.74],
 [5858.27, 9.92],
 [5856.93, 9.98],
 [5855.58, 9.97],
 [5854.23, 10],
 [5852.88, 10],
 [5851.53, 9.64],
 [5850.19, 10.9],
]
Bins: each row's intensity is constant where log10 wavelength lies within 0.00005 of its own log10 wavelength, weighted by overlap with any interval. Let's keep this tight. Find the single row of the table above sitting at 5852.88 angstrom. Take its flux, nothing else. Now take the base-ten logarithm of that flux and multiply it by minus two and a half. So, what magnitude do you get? -2.50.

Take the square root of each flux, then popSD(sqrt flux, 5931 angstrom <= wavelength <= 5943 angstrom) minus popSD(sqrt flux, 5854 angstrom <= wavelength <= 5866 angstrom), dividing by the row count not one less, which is 0.01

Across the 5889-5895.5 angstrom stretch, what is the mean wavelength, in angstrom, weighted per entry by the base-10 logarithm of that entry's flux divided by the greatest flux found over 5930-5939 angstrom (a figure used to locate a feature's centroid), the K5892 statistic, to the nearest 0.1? 5892.2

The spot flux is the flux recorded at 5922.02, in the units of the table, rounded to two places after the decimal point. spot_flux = 9.76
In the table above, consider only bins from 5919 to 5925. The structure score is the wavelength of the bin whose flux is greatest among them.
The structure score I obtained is 5920.65 angstrom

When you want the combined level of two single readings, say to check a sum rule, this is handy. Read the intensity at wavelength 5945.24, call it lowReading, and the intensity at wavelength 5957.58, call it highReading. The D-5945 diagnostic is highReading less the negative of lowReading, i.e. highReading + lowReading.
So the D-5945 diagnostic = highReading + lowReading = 19.62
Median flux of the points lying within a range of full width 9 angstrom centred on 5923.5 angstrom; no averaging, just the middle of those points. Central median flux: 10.0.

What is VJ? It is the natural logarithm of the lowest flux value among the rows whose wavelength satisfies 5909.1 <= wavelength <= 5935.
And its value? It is 2.26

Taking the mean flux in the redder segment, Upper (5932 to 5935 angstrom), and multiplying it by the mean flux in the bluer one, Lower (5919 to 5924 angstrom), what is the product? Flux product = 103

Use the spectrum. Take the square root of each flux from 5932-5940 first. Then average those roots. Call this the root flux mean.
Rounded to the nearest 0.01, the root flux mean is 3.20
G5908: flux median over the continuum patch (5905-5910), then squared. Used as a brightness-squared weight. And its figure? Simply 98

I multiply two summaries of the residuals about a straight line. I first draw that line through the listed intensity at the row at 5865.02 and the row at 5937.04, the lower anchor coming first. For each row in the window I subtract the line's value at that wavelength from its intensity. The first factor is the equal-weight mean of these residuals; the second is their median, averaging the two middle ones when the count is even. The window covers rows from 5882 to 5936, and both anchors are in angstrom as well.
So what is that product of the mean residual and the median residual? 0.36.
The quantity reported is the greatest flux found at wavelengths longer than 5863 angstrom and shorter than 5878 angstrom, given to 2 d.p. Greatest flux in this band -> 10.40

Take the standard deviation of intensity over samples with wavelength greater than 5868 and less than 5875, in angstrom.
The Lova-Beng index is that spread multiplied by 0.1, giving 0.02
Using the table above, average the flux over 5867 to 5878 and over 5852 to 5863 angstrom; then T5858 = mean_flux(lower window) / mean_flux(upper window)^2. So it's 0.099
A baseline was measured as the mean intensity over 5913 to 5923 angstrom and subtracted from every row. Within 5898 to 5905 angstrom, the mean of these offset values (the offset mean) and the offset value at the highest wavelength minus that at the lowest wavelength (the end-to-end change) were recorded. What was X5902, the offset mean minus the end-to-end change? -2.0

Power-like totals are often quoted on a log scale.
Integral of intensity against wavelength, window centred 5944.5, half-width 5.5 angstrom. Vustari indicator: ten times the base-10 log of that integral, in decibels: 20.5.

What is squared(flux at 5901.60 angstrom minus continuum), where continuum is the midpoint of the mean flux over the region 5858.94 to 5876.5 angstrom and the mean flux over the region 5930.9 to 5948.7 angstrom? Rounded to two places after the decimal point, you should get 1.03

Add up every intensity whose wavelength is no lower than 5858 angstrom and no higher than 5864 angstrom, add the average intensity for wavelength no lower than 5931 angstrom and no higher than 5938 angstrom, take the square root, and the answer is 7.747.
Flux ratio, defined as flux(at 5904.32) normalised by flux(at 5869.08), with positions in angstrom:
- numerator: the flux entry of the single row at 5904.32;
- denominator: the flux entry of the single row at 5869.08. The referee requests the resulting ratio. 0.984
